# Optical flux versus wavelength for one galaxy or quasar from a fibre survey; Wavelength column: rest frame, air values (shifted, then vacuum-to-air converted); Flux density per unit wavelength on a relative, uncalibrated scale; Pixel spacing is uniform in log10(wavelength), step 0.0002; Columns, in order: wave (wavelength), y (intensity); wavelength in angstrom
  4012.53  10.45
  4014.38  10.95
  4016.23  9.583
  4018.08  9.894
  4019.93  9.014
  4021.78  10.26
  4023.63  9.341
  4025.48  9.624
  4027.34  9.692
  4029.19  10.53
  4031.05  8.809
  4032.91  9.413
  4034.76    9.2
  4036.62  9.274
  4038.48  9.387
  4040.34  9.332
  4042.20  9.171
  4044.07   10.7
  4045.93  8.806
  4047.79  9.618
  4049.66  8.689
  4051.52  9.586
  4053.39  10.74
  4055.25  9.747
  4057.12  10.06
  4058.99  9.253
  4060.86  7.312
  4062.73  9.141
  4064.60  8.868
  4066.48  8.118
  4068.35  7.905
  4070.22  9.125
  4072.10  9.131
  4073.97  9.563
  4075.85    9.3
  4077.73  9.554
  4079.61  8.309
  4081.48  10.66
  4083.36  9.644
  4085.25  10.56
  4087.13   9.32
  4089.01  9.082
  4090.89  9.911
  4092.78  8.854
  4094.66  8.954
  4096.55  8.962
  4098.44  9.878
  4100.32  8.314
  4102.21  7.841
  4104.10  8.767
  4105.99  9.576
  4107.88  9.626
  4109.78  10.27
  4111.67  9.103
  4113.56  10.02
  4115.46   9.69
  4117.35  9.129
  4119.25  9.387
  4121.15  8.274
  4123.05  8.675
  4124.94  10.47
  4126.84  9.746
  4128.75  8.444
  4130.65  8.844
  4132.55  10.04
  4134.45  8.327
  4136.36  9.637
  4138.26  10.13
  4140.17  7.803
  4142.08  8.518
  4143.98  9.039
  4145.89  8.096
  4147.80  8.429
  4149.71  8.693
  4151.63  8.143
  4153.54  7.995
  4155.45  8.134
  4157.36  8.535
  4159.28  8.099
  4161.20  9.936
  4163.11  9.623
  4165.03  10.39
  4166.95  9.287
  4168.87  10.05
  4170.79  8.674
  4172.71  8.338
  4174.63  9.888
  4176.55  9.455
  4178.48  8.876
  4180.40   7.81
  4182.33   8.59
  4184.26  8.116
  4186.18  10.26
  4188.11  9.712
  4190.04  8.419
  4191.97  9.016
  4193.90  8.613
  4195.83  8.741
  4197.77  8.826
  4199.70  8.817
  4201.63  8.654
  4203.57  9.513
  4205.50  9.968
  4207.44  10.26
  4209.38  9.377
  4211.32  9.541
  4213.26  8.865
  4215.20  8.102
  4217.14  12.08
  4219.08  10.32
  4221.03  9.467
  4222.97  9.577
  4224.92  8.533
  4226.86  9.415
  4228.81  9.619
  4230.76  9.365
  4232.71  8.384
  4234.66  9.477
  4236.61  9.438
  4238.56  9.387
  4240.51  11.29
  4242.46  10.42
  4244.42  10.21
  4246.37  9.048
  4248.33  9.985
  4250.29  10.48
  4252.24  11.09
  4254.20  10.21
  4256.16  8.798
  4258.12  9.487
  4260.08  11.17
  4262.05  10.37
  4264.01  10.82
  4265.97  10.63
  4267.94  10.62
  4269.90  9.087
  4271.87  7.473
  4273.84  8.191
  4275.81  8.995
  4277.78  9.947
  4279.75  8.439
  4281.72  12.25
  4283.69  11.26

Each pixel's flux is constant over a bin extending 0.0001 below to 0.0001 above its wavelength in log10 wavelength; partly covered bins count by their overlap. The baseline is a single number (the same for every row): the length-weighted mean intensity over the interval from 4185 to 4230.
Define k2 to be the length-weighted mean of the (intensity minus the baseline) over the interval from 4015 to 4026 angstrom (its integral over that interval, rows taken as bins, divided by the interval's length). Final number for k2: 0.3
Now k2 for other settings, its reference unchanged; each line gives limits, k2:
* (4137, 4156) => -0.8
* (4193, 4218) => 0.0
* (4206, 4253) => 0.4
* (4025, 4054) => 0.1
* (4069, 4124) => -0.1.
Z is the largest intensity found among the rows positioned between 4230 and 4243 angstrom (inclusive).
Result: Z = 11.29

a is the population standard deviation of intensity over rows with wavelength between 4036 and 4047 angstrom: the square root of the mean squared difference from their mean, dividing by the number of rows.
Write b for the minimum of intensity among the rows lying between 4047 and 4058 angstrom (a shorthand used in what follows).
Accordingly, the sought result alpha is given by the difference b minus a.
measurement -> 8.1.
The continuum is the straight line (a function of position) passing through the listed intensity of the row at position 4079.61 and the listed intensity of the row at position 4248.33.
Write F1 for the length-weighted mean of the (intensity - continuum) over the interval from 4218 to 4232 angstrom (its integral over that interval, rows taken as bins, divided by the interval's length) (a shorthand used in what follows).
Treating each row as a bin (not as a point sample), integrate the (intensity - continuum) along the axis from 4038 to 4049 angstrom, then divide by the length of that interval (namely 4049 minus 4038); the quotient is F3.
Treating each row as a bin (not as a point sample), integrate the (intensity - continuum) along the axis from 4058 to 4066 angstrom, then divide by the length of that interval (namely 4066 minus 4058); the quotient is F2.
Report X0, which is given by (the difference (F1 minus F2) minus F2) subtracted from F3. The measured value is 2.8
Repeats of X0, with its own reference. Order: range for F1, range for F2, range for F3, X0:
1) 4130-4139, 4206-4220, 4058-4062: 0.0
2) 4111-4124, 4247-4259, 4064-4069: -0.5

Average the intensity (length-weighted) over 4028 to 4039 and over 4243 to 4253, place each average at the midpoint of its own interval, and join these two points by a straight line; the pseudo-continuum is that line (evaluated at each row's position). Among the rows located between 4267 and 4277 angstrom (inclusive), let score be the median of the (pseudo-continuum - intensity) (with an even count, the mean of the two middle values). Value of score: 1.3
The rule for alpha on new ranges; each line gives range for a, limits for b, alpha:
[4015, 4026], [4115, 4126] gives 7.9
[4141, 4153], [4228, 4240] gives 8.1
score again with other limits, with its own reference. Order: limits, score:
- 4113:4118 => 0.0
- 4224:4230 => 0.7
